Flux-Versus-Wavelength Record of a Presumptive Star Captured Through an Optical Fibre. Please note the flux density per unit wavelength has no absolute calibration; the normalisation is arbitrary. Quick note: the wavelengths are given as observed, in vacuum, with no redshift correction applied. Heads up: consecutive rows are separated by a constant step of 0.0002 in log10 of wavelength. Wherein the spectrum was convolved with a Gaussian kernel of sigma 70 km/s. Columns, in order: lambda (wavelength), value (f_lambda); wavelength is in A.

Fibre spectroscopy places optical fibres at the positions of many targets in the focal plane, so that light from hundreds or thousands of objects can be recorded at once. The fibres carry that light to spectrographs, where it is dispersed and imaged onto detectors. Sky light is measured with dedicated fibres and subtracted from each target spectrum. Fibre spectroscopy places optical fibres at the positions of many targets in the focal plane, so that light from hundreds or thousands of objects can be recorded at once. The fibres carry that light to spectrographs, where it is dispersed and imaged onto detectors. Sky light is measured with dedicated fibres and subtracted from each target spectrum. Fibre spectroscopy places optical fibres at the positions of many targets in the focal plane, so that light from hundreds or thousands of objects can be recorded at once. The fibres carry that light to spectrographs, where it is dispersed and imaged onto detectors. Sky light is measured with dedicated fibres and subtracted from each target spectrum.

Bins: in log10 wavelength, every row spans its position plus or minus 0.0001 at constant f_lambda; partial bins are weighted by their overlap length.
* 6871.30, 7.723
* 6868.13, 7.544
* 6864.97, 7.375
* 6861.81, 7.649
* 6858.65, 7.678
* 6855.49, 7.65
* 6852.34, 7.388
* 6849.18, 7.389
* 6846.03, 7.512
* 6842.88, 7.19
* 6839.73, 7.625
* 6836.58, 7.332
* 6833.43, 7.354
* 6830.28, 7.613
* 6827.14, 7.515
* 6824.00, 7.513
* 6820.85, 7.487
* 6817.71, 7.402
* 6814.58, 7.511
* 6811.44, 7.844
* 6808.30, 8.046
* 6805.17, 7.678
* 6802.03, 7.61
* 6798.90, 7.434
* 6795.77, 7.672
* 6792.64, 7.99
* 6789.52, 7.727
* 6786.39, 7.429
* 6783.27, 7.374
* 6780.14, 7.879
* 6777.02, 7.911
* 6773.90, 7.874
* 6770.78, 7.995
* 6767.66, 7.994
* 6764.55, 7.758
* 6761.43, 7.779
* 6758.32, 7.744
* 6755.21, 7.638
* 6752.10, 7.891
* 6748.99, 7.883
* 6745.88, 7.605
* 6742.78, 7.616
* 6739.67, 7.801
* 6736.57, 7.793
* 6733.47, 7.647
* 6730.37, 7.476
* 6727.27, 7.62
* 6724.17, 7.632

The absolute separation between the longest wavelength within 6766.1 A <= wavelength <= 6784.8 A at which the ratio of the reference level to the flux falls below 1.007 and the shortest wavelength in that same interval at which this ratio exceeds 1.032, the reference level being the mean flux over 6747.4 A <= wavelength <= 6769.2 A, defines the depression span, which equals 3.1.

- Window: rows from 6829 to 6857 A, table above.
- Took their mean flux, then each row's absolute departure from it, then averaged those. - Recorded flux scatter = 0.13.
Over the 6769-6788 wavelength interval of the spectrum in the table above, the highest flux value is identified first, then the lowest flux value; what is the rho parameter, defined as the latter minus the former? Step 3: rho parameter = -0.62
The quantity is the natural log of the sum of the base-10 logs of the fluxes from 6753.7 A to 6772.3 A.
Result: 1.679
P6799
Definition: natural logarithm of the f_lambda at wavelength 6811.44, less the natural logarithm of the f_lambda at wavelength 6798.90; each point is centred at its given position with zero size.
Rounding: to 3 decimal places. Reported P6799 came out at 0.054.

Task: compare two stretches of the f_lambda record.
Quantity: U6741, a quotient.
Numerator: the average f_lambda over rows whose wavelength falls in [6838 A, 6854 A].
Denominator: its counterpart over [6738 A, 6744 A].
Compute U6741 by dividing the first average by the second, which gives 0.963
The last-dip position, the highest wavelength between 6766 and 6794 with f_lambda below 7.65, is 6786.39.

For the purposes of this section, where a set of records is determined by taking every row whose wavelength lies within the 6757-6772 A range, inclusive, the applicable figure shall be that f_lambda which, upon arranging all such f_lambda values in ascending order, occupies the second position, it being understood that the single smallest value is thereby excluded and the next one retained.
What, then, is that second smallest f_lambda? 7.758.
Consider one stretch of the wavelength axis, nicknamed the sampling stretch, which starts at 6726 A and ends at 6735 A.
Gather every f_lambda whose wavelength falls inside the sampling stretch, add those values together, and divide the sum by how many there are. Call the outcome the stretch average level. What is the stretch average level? 7.58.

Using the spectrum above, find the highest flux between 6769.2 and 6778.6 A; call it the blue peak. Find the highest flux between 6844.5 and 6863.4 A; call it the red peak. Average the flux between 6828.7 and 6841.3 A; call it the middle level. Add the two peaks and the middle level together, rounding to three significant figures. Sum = 23.2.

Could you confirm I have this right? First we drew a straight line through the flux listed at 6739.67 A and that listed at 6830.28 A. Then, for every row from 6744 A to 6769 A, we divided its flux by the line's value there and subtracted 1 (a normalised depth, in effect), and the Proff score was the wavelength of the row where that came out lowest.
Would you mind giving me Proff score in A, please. 6745.88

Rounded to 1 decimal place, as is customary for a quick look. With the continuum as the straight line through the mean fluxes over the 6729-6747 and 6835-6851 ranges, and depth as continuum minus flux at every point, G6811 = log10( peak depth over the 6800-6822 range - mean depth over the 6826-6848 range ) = -1.0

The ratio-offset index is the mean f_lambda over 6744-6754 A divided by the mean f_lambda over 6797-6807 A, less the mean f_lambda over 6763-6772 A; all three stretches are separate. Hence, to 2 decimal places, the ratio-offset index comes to -6.89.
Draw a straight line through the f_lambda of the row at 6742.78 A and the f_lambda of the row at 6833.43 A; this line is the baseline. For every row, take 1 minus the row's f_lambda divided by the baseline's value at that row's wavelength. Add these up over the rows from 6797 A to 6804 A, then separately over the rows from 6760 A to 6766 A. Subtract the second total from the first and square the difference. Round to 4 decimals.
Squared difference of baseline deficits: 0.0013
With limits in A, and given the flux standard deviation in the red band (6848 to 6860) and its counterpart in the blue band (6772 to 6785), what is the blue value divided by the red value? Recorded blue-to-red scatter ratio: 1.6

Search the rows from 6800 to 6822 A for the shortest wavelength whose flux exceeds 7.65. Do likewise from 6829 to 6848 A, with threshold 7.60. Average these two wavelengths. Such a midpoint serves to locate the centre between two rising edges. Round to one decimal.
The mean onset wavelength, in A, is 6817.7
